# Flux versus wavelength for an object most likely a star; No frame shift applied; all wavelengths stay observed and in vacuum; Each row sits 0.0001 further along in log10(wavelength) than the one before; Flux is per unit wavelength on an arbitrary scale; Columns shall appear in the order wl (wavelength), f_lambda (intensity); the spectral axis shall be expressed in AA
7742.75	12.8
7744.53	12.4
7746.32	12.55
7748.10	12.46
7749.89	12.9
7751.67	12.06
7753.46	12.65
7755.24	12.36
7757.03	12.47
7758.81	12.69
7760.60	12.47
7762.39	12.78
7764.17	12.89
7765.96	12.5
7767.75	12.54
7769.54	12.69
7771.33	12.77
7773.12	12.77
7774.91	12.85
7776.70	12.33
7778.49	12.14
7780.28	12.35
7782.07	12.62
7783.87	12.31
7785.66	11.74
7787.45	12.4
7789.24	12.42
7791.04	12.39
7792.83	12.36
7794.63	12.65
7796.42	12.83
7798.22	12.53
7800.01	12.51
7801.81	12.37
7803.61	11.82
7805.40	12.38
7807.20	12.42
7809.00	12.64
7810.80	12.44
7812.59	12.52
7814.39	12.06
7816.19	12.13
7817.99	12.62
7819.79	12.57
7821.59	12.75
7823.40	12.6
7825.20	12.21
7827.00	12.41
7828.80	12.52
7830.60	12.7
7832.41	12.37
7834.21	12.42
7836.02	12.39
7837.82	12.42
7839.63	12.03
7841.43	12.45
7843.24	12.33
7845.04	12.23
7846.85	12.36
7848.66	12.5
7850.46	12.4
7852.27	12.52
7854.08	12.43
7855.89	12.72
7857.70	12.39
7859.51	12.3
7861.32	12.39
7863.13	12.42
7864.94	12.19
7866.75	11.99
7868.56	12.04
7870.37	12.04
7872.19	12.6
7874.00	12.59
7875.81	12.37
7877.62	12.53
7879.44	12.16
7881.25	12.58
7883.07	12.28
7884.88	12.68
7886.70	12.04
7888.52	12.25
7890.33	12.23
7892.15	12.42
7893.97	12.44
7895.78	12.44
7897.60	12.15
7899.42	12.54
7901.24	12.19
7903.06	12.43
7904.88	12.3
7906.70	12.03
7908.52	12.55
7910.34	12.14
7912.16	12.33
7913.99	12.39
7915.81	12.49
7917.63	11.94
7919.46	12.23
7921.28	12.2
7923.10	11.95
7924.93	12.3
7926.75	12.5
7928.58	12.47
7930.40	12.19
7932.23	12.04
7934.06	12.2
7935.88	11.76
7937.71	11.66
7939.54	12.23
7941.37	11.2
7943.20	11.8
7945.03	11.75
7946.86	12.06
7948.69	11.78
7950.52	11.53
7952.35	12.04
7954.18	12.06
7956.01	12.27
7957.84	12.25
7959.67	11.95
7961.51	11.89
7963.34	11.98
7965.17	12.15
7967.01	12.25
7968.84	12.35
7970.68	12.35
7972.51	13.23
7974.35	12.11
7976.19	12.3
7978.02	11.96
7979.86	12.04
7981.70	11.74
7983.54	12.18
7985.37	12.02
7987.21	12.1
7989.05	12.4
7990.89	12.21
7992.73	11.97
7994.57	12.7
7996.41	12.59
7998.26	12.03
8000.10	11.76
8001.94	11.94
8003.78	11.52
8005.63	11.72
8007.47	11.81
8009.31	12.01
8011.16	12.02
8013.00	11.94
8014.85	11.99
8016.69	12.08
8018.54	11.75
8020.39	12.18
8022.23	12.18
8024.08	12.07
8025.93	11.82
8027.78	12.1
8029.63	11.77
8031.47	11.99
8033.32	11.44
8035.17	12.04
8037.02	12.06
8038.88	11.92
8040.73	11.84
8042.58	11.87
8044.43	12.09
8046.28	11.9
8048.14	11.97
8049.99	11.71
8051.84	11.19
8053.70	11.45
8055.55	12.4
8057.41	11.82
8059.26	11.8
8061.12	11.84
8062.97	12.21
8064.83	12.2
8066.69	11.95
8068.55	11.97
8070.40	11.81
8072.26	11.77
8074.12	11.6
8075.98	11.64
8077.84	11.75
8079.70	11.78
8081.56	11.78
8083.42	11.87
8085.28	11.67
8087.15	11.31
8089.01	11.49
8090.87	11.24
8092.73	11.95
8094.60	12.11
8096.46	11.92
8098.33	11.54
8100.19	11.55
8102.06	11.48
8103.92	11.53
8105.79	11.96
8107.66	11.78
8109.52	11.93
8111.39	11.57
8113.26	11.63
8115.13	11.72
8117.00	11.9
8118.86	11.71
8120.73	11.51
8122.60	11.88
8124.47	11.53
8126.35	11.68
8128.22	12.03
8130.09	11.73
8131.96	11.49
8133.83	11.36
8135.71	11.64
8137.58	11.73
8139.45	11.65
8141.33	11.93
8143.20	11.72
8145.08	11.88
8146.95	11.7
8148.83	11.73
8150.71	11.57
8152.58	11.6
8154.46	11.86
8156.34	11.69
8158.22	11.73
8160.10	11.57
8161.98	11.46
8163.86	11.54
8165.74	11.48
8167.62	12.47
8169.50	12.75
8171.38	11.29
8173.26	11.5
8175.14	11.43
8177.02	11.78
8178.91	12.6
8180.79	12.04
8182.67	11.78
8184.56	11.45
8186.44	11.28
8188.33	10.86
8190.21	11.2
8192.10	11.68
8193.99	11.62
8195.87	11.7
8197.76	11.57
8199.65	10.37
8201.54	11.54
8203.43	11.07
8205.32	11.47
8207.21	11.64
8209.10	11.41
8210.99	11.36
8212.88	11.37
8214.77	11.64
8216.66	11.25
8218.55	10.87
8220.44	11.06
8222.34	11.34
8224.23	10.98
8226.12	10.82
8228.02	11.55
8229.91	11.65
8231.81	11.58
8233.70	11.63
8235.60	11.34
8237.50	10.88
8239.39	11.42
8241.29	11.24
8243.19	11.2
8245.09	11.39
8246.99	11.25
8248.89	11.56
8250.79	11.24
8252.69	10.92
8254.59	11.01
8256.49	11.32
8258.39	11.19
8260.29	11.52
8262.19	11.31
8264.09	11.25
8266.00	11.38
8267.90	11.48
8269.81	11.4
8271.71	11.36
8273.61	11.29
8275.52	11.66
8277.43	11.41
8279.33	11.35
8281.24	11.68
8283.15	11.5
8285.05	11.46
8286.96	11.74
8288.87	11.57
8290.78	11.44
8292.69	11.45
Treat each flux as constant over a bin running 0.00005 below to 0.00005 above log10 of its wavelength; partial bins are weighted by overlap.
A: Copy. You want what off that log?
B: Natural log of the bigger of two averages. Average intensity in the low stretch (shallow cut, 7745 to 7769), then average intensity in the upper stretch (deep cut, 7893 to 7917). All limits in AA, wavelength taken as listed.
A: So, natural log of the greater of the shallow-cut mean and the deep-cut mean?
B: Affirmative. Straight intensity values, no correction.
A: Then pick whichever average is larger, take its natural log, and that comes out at 2.53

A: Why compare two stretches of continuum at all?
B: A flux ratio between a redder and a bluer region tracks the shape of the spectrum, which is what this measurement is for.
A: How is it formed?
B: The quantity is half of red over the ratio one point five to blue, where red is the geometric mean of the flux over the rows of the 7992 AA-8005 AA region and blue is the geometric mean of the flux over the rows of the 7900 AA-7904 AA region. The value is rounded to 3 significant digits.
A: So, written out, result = 49.5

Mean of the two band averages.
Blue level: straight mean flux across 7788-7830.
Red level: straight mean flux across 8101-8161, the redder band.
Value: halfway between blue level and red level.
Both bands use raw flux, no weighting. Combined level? 12.1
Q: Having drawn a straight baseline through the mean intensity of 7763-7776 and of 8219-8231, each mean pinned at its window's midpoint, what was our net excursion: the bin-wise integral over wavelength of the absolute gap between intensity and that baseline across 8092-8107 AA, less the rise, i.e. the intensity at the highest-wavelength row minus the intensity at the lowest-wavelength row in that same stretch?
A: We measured 3.3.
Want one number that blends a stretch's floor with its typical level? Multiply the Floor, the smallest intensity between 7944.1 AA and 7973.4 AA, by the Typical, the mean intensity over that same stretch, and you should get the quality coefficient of 140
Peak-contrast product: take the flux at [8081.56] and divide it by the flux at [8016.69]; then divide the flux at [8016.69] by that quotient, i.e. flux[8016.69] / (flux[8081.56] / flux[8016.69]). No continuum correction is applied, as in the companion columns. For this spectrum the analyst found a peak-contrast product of 12.4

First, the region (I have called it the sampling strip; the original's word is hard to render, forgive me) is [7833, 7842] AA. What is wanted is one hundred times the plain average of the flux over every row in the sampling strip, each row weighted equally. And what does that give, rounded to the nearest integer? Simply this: 1234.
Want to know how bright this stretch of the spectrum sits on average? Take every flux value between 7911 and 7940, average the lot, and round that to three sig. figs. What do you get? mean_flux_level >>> 12.2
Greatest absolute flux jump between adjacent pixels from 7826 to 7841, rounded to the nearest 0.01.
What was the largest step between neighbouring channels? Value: 0.39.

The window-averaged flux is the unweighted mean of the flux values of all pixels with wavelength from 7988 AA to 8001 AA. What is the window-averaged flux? 12.2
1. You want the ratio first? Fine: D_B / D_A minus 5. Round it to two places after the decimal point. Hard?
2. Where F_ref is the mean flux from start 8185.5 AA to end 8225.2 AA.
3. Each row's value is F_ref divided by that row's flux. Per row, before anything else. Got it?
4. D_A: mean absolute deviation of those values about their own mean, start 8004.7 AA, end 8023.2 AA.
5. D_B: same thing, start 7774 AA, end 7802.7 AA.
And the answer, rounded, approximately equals -3.73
